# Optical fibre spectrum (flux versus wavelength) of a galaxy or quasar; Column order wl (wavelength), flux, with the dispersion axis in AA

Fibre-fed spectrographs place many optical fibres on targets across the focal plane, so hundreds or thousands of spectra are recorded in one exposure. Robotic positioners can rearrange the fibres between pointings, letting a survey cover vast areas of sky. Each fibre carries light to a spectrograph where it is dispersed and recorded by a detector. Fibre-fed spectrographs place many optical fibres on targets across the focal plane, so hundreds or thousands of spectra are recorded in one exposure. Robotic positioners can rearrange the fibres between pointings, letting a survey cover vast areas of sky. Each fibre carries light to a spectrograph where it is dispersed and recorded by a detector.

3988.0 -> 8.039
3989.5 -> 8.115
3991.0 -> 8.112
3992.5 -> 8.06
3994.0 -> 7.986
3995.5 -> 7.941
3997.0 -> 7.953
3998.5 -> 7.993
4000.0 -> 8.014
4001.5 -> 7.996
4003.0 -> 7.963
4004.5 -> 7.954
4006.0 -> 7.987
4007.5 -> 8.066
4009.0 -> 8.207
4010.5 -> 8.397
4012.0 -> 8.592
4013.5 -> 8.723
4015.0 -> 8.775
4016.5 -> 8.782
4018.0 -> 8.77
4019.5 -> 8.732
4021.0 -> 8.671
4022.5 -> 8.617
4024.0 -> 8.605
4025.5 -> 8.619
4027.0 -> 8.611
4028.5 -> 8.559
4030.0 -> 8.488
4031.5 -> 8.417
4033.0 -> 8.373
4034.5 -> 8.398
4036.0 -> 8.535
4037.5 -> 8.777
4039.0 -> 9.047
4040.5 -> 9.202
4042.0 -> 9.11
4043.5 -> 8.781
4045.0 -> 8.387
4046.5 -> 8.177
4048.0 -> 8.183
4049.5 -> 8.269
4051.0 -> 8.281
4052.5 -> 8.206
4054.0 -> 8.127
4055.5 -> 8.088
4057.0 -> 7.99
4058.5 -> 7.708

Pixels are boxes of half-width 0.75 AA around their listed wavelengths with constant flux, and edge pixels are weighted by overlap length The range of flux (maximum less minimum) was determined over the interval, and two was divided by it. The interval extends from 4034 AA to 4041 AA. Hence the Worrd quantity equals 2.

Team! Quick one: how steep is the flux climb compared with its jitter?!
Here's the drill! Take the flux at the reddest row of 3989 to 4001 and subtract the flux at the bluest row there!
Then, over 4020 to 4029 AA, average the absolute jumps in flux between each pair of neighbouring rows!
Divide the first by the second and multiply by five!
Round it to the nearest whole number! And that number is -18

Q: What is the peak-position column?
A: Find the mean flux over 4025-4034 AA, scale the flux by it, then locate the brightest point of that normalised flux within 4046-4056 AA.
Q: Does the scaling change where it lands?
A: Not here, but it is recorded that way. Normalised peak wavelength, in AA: 4051.0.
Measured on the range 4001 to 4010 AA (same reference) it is 4009.0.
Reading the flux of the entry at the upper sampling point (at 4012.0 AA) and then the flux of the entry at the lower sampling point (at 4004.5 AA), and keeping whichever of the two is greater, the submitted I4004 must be 8.59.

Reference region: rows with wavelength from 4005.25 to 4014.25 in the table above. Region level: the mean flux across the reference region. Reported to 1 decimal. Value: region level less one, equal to 7.3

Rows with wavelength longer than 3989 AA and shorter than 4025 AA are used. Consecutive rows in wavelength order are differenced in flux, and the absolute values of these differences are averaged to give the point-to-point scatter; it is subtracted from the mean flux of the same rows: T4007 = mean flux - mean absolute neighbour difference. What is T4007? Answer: 8.24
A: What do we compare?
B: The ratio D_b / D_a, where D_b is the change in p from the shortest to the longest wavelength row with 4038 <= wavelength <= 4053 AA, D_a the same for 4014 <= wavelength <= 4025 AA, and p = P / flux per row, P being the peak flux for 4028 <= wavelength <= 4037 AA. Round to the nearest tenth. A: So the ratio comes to 5.0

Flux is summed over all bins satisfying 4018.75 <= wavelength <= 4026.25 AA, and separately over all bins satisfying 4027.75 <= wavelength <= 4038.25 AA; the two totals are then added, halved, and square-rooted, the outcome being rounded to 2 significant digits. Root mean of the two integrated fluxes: 7.2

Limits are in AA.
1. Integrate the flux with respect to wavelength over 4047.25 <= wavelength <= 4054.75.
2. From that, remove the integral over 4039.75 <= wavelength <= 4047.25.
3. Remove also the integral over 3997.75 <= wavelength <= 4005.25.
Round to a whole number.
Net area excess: -64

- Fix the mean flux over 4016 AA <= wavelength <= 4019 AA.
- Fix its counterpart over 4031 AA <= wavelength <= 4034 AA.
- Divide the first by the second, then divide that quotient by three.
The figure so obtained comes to 0.348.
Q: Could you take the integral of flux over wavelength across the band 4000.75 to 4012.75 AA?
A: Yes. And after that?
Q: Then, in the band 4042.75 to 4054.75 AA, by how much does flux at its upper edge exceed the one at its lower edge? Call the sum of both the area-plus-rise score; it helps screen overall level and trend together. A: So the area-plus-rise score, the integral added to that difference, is 97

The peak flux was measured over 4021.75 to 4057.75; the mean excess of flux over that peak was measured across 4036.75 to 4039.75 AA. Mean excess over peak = -0.3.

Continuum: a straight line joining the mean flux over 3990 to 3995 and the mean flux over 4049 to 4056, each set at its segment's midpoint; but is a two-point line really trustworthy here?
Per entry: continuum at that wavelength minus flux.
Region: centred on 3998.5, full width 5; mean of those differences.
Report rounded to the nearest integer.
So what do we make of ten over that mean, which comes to 125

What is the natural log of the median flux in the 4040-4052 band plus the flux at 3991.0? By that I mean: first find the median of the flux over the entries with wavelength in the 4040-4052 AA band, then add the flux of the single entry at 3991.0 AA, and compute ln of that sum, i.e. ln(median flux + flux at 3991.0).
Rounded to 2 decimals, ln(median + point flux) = 2.80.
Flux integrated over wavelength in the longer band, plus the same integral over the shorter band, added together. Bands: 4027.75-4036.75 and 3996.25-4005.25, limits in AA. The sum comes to 148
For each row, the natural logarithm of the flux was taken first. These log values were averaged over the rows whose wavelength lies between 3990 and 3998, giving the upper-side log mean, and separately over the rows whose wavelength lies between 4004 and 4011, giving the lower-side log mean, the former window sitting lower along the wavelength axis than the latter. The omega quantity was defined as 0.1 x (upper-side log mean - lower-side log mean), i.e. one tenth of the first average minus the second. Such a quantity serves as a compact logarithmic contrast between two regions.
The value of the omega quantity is -0.001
